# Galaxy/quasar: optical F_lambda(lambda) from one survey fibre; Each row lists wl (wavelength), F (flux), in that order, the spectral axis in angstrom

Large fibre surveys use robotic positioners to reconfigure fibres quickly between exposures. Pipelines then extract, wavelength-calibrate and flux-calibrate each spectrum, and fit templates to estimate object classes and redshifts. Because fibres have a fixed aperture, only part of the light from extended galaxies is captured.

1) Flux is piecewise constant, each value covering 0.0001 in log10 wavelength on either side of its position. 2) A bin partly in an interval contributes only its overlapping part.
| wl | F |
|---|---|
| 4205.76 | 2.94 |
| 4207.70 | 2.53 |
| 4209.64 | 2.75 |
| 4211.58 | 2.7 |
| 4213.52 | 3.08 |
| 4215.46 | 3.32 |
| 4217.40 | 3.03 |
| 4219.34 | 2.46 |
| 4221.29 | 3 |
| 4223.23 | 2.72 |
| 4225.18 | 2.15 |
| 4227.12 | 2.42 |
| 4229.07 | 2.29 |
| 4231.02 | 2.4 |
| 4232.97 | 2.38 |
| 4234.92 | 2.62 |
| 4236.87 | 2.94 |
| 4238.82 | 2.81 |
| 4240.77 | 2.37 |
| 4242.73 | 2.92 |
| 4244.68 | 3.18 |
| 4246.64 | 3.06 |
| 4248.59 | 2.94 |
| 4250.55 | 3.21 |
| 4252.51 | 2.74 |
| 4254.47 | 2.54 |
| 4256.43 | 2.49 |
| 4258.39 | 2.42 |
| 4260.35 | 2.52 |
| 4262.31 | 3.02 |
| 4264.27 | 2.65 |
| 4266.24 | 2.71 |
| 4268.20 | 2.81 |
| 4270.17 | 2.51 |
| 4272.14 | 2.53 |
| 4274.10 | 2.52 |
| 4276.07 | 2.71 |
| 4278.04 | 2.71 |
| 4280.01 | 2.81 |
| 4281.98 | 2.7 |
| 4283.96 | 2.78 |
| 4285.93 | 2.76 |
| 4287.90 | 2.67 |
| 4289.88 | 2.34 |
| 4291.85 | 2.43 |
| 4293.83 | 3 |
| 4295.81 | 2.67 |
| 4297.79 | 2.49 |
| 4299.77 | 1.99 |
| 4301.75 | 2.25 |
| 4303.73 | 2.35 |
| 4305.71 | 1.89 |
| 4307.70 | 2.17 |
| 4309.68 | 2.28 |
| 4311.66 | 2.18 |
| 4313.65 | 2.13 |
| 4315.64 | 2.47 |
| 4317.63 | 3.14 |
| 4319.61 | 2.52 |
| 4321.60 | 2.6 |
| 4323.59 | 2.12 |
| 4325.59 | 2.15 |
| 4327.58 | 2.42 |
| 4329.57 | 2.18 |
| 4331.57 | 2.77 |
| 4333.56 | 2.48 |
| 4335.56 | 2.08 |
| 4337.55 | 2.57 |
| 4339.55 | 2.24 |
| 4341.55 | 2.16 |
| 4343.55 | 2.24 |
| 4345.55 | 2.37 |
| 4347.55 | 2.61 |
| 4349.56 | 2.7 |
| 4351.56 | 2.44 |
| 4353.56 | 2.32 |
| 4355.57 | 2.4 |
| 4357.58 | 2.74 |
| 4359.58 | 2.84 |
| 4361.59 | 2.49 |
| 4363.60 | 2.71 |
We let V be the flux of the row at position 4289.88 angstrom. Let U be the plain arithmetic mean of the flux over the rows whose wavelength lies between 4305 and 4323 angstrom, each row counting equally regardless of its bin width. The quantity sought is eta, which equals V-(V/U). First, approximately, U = 2.38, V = 2.34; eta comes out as 1.35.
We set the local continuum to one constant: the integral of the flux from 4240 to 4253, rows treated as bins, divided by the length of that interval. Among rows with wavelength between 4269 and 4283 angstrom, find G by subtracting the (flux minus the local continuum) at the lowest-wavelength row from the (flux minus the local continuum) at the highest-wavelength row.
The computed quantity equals 0.19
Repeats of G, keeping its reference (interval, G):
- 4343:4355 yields 0.08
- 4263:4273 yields -0.12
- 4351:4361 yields 0.40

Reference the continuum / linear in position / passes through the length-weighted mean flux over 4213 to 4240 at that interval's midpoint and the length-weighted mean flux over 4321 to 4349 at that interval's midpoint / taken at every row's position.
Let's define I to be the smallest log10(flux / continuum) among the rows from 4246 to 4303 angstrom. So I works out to -0.09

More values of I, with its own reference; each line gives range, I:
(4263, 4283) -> -0.01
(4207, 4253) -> -0.10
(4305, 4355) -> -0.11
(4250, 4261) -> -0.03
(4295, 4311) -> -0.11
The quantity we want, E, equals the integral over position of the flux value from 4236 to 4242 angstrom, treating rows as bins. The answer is 16.3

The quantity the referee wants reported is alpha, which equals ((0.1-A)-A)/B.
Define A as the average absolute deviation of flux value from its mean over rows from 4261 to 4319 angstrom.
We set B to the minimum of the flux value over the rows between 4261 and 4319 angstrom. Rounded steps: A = 0.25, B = 1.89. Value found -0.21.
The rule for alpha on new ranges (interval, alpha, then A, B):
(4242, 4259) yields -0.17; 0.25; 2.42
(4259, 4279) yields -0.06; 0.12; 2.51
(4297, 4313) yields -0.10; 0.14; 1.89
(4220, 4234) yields -0.16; 0.22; 2.15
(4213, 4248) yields -0.24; 0.31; 2.15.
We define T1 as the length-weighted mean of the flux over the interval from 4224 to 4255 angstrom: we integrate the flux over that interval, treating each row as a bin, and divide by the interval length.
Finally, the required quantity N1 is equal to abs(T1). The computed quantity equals 2.69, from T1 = 2.69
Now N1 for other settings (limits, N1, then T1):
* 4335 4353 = 2.39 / 2.39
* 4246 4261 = 2.74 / 2.74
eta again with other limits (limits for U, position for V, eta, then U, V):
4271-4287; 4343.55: 1.41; 2.69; 2.24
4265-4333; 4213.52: 1.84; 2.49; 3.08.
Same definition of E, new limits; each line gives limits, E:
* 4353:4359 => 15.1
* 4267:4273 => 15.7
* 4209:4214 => 14.1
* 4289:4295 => 15.6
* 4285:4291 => 15.5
